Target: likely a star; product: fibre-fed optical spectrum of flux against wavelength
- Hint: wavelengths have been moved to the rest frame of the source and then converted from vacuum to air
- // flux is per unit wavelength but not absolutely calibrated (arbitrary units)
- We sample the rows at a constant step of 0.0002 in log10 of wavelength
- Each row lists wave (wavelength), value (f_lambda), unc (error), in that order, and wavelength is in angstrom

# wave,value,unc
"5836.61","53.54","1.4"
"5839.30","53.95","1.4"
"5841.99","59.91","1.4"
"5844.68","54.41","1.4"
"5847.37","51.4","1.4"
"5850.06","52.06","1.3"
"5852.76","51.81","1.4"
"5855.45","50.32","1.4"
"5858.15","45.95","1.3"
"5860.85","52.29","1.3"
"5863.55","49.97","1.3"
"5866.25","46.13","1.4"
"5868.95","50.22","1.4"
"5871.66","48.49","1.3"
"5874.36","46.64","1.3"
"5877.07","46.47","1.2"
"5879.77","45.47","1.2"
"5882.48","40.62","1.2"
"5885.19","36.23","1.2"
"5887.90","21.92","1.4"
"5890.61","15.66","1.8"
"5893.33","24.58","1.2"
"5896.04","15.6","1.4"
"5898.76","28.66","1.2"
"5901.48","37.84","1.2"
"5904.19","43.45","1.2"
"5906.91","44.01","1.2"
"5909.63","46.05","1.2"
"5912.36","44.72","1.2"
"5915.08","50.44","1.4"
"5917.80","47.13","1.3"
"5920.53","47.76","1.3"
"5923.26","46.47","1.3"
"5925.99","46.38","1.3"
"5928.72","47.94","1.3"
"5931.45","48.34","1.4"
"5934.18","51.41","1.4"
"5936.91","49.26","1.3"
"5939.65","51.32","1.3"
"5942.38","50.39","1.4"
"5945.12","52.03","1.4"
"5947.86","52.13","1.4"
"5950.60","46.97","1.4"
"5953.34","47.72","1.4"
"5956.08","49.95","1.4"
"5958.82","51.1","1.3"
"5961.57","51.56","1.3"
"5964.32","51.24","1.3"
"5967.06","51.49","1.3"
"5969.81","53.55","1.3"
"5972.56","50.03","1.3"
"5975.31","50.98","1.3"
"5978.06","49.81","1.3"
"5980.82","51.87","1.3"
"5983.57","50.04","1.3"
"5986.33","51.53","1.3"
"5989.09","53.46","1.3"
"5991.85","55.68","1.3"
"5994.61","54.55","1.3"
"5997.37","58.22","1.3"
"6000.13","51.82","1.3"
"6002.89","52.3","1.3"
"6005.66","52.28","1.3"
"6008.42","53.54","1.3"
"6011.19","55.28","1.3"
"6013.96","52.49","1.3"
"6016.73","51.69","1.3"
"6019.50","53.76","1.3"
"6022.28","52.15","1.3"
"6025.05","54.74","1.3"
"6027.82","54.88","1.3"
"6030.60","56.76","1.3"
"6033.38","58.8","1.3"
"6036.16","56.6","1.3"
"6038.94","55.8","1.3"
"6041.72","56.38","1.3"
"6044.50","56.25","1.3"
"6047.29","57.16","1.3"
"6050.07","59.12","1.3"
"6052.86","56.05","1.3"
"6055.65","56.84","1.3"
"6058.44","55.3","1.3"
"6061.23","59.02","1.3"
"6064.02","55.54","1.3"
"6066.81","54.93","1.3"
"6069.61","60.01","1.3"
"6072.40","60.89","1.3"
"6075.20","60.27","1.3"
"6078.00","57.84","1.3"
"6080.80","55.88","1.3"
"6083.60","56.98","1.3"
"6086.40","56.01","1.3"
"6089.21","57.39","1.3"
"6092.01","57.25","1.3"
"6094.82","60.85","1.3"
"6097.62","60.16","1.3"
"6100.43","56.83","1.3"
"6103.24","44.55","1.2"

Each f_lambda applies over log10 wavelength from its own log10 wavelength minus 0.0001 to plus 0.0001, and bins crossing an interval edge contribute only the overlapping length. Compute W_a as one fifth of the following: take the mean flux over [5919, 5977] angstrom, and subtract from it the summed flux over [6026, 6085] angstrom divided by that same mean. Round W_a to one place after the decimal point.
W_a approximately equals 5.2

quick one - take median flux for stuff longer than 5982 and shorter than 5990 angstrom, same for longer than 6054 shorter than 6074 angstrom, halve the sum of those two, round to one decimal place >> 54.2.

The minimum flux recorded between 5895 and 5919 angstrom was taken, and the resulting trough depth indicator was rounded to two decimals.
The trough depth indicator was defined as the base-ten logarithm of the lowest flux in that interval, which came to 1.19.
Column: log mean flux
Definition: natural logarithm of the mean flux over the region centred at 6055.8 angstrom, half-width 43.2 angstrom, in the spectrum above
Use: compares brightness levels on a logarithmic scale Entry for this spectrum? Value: 4.04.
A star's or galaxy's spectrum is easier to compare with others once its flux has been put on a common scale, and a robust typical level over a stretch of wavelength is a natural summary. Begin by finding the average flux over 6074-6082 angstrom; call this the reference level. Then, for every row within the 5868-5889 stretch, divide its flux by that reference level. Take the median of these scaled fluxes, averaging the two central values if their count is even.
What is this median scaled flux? 0.79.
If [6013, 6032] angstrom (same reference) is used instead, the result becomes 0.93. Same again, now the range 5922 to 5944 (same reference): 0.84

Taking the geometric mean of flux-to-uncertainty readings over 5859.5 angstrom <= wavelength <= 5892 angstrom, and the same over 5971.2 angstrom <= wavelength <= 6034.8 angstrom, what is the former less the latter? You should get -11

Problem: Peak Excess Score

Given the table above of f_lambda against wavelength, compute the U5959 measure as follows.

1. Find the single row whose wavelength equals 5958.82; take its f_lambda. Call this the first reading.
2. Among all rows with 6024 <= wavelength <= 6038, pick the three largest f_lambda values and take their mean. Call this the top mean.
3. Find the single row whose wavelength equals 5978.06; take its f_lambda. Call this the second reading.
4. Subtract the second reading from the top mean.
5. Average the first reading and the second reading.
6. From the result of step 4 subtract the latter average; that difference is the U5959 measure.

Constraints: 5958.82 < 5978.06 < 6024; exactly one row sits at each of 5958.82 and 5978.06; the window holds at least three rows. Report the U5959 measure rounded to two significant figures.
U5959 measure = -43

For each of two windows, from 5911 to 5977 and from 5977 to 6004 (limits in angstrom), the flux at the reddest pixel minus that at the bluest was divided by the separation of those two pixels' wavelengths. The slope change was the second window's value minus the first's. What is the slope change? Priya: 0.0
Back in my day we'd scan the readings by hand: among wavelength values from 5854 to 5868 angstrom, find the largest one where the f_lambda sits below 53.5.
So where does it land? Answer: 5866.25 angstrom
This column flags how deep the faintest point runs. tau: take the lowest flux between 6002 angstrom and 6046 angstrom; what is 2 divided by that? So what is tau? 0.039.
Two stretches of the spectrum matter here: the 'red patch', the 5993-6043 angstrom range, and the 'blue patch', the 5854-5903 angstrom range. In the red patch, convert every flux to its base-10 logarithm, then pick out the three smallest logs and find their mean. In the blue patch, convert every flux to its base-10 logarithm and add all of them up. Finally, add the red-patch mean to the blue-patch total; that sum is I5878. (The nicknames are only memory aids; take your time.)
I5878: 29.9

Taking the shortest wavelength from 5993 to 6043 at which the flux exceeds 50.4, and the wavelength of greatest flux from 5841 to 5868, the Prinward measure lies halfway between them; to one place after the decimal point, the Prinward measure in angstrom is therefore 5918.3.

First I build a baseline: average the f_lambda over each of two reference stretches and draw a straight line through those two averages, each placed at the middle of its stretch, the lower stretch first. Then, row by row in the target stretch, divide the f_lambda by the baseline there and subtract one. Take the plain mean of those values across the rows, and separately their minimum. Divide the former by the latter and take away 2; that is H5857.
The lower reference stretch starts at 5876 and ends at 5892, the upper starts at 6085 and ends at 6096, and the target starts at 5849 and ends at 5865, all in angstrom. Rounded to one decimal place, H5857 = -0.7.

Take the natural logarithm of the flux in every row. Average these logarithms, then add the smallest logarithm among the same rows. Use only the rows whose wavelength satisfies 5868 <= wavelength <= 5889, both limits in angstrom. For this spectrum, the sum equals 6.8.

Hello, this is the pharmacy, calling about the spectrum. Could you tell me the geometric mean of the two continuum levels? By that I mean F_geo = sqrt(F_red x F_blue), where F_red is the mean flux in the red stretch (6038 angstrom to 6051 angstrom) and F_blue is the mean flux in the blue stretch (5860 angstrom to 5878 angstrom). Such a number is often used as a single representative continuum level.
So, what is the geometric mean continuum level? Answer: 52.6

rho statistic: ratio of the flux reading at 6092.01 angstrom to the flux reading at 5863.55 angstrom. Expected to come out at 1.15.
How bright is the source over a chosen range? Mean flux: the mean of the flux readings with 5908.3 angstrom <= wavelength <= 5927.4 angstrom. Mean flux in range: 47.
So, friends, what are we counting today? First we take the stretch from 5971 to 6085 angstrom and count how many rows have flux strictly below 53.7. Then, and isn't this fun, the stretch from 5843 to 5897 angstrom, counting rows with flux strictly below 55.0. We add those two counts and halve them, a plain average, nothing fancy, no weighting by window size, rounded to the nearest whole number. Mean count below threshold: 17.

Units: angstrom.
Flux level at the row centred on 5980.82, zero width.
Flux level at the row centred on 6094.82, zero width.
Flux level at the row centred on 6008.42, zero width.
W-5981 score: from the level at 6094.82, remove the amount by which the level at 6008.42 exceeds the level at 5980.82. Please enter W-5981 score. 59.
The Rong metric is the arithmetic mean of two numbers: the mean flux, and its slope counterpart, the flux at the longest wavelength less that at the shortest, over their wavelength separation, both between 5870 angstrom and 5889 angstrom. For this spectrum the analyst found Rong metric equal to 20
